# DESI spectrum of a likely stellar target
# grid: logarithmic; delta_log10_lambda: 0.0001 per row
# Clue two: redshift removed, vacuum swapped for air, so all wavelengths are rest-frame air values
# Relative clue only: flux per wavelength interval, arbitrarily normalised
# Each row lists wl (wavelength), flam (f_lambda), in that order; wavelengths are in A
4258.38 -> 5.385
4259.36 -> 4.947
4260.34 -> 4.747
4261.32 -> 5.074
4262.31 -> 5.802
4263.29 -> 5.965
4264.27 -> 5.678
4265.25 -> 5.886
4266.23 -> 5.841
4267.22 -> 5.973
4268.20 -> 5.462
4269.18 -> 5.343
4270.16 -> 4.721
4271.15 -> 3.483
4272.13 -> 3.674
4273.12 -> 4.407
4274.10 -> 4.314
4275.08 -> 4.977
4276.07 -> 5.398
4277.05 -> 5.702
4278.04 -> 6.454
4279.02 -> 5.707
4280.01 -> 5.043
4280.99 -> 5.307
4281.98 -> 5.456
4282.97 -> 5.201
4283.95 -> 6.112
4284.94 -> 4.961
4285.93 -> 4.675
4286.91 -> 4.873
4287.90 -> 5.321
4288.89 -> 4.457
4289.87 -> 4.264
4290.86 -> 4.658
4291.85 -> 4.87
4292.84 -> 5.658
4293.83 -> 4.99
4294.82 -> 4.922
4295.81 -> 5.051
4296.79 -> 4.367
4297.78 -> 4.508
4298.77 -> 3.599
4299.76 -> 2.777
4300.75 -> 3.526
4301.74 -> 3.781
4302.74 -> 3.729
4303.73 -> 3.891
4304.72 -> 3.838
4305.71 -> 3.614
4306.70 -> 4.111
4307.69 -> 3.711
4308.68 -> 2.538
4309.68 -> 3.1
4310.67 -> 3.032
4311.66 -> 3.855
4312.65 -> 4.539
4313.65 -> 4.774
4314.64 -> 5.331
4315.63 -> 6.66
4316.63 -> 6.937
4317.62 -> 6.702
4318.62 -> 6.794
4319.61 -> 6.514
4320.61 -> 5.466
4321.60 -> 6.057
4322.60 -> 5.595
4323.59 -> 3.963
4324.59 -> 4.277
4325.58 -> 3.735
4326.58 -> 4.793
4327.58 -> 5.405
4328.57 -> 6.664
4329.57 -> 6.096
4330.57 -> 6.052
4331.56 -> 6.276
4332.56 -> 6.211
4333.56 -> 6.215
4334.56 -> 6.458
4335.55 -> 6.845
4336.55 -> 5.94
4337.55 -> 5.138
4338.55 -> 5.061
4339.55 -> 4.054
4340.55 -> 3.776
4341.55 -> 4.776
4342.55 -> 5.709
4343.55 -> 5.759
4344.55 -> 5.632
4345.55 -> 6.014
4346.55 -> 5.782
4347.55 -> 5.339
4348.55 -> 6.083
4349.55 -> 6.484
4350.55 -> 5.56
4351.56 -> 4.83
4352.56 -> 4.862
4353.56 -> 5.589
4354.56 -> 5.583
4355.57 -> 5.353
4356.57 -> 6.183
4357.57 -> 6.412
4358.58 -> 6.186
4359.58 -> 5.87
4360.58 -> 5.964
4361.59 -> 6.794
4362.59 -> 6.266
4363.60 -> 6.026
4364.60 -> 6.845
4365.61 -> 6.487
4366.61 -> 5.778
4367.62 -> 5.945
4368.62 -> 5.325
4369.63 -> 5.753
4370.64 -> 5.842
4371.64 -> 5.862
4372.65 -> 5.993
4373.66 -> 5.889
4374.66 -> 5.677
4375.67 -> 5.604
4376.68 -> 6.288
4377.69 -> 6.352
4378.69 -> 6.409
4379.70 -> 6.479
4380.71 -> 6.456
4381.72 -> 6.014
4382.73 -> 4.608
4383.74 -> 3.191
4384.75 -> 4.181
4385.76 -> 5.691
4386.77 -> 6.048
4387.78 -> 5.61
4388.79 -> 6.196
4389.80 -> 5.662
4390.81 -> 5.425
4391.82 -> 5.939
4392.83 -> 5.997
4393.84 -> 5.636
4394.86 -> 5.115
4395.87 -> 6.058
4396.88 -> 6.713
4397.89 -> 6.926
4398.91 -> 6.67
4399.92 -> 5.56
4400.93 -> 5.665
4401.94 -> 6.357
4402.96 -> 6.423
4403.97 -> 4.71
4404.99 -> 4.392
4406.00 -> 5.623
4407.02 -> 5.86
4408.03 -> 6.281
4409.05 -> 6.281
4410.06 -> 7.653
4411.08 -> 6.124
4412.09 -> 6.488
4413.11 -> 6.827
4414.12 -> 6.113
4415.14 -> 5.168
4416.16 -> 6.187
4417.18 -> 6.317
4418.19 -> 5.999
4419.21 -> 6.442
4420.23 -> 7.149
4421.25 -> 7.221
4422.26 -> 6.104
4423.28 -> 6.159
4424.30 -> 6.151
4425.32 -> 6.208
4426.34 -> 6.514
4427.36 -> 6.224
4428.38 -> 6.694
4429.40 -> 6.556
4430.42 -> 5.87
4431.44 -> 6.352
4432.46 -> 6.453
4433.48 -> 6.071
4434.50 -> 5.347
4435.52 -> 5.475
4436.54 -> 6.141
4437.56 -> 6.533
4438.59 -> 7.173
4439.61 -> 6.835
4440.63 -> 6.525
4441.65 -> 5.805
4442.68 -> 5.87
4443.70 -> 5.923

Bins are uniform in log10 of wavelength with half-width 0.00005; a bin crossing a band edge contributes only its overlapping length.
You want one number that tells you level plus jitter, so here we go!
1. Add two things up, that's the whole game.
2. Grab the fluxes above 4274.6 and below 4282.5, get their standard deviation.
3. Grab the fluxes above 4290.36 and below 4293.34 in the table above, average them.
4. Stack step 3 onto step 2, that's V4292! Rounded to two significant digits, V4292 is 5.5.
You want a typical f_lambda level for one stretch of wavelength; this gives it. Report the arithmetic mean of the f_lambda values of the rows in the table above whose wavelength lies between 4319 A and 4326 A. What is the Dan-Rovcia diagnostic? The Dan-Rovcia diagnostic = 5.1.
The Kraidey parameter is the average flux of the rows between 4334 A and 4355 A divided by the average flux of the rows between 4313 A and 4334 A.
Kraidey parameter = 0.96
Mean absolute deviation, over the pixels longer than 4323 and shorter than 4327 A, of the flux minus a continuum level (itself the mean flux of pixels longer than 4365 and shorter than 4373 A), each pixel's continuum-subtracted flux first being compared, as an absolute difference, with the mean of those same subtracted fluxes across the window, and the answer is 0.34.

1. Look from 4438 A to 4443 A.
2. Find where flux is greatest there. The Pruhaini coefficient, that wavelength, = 4438.59 A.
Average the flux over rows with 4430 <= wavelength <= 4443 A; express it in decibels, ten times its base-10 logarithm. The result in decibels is 7.9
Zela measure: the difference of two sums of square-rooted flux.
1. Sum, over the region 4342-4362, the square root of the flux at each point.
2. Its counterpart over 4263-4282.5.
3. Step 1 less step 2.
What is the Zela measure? 2.5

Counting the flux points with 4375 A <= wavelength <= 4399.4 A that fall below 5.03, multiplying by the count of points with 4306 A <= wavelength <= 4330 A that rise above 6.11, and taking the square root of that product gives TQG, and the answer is 4.2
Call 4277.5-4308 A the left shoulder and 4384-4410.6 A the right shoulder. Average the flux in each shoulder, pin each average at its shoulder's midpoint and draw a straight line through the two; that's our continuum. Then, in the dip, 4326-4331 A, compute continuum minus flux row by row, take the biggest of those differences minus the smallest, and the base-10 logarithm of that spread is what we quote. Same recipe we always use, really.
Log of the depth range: 0.27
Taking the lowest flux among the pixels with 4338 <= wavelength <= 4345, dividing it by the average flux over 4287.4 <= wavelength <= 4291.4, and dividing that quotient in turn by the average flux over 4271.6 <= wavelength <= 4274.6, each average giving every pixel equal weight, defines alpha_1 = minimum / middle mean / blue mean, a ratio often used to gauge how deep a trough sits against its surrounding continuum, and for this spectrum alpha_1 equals 0.195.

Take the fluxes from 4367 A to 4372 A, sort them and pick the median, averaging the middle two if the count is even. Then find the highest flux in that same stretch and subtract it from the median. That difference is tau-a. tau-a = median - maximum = -0.10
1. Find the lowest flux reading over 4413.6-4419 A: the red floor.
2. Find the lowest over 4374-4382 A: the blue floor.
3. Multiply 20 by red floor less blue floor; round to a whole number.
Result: -9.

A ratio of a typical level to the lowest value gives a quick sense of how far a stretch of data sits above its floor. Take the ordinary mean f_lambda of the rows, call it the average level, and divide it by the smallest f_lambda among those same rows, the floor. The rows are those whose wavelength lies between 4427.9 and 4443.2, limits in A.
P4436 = 1.2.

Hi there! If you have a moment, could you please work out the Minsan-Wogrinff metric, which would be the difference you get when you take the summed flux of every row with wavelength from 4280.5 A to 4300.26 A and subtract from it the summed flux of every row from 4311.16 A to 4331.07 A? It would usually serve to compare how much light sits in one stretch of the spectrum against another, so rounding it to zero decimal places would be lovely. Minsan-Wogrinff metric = -14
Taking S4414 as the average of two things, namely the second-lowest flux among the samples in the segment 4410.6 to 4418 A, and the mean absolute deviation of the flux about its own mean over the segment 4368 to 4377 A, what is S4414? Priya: 3.2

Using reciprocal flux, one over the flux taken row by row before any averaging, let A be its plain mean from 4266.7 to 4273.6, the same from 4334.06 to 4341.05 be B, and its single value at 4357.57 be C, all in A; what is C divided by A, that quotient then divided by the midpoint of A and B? 3.4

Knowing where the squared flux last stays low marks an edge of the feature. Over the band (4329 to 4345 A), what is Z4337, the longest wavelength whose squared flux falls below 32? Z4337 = 4344.55 A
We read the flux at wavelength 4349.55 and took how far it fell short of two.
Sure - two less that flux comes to -4.48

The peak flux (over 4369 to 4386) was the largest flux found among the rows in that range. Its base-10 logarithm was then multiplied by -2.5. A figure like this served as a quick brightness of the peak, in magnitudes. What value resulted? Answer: -2.03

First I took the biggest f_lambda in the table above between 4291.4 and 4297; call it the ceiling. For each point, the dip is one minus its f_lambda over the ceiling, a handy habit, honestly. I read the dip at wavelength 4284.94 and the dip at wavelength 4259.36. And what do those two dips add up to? 0.2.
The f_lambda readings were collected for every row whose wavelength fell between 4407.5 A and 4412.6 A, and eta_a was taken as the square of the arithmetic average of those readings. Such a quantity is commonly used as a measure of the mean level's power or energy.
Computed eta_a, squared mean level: 43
